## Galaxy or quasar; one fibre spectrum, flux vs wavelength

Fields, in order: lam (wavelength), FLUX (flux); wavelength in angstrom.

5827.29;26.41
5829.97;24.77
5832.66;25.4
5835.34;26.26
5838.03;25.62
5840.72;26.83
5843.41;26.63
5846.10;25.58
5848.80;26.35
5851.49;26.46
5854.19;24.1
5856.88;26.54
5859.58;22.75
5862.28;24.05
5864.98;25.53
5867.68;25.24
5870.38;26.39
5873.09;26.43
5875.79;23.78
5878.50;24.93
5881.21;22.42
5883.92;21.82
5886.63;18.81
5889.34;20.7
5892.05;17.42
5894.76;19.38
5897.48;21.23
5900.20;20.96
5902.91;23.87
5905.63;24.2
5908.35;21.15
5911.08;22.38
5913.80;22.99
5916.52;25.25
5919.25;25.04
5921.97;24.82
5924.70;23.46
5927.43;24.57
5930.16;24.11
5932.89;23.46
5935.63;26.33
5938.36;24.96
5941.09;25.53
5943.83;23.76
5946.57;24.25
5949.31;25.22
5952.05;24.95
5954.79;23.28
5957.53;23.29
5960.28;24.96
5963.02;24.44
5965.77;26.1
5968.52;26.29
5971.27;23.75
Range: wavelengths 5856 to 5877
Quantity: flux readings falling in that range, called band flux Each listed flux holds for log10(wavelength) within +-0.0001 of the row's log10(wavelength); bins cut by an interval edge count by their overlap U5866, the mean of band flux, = 25.1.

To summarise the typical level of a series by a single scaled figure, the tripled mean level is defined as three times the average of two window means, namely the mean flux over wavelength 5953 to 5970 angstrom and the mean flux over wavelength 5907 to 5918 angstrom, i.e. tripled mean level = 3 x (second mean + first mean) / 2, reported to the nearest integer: 72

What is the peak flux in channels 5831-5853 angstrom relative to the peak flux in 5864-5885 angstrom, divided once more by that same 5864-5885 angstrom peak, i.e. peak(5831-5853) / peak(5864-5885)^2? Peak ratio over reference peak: 0.038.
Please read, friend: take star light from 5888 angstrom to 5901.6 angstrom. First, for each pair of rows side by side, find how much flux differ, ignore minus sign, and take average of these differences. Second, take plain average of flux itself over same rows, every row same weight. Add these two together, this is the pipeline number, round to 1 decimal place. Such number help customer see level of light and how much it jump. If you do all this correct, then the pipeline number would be 21.8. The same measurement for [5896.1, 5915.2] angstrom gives 23.8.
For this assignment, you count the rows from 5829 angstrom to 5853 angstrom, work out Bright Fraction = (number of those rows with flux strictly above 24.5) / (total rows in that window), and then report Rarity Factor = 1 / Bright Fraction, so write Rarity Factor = 1.0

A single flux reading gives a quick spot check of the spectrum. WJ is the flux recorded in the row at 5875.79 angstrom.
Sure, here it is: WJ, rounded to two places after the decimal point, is 23.78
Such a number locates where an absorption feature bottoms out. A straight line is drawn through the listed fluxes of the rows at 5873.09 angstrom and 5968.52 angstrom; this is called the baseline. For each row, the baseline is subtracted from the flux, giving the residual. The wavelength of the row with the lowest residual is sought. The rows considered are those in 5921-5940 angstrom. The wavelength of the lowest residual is 5924.70 angstrom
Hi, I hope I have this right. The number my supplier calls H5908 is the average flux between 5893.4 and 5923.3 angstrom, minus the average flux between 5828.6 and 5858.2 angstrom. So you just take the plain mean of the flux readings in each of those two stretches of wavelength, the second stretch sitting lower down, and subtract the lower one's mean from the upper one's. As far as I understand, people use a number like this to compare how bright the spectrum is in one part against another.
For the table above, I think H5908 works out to -3.0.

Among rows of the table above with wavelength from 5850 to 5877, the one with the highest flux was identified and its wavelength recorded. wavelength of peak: 5856.88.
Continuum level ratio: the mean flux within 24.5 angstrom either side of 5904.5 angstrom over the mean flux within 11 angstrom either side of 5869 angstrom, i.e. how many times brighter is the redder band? 0.89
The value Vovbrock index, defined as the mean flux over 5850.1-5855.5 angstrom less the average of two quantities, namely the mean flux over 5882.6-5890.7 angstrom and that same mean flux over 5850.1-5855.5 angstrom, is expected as 2.4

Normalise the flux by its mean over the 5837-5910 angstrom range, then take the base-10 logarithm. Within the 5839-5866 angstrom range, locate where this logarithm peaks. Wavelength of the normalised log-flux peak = 5840.72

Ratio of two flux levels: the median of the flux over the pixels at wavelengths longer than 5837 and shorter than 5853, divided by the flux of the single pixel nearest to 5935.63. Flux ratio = 1.00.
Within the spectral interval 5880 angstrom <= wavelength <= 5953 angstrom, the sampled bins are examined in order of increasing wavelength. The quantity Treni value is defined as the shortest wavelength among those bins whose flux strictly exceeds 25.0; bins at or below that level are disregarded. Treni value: 5916.52 angstrom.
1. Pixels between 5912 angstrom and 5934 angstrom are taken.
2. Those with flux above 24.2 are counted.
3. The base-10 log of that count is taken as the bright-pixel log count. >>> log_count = 0.60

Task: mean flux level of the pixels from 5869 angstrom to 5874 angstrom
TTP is 26.4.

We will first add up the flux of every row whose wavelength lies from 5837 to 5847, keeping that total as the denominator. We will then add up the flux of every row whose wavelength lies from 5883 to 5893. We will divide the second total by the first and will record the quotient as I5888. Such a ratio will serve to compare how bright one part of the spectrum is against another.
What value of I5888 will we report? 0.75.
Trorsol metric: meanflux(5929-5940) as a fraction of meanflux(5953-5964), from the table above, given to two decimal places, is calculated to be 1.03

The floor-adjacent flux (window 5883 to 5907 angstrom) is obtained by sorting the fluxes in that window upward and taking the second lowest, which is 18.81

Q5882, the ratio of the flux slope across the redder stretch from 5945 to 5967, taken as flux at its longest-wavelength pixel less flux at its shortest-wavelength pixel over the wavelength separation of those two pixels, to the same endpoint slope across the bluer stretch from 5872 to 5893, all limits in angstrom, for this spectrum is -0.2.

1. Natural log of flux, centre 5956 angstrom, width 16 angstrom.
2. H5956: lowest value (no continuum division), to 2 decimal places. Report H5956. 3.15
